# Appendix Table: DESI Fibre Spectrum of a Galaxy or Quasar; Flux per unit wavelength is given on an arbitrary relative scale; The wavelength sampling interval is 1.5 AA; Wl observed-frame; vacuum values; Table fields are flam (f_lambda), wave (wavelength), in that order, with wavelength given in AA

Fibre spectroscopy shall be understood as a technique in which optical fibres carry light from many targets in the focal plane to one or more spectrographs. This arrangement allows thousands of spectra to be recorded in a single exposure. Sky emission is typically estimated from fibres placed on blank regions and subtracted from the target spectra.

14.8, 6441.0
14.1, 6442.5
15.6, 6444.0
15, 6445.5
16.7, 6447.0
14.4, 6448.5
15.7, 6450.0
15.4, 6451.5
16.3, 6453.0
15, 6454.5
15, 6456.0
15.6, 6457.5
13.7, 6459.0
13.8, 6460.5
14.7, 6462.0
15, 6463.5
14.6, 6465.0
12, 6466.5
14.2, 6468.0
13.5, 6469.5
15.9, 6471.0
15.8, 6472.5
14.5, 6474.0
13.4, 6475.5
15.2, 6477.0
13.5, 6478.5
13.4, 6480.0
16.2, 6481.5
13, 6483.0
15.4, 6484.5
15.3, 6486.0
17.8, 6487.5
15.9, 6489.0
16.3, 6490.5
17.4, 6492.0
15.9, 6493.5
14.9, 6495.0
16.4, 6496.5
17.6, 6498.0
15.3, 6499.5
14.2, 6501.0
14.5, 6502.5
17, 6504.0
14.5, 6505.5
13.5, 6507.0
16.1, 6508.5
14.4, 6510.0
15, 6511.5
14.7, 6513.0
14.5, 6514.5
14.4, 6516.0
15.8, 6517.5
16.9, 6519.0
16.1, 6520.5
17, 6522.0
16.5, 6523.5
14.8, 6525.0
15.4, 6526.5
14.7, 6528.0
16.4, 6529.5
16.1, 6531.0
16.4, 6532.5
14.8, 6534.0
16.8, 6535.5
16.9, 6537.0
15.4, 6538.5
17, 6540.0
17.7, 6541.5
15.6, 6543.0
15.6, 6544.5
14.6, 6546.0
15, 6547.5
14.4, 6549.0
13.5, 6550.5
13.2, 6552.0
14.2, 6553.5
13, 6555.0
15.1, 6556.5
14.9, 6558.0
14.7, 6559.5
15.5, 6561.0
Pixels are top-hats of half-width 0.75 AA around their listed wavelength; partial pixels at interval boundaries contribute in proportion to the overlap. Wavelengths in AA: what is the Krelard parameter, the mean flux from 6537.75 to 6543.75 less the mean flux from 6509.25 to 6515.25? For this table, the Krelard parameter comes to 2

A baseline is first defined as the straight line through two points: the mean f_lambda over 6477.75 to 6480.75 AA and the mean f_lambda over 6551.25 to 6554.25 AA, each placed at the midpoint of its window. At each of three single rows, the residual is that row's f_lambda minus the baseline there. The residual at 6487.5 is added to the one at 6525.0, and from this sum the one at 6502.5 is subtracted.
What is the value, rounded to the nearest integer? 5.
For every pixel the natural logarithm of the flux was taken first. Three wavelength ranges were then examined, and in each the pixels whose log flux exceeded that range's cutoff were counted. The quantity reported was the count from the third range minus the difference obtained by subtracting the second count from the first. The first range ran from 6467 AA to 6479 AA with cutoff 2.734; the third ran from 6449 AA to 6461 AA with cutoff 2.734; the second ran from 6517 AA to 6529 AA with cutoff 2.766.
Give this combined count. 6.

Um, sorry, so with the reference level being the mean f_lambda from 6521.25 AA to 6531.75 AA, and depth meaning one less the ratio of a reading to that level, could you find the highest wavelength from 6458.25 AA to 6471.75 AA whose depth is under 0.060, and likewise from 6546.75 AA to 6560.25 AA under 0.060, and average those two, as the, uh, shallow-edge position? 6514.5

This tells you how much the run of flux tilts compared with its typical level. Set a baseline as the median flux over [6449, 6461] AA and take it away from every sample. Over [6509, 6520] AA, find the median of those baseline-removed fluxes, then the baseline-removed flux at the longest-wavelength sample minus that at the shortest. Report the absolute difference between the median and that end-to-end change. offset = 3.0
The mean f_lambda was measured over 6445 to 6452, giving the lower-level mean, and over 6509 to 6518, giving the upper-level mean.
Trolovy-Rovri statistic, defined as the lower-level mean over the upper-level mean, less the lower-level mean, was -14.4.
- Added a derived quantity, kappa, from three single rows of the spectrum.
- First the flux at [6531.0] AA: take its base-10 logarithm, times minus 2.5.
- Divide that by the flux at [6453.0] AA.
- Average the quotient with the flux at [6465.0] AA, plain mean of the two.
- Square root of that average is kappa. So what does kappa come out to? 2.68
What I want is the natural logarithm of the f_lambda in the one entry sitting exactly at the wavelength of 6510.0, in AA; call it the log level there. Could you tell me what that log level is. 2.67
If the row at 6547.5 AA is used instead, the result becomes 2.71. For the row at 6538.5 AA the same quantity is 2.73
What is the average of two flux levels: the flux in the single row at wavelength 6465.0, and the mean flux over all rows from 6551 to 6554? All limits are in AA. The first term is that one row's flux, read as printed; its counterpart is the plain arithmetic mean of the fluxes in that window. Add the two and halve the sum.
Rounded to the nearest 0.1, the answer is 14.1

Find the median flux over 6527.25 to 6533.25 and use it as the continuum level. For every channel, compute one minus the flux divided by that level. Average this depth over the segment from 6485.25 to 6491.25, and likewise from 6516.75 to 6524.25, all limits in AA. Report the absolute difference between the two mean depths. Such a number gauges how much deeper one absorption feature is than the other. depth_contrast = 0.008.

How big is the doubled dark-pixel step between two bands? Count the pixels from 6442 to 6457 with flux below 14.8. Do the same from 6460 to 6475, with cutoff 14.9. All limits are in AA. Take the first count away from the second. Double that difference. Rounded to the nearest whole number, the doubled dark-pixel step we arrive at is 10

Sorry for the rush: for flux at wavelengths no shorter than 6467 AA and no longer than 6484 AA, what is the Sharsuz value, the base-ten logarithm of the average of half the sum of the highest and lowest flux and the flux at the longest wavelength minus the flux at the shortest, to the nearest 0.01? 0.83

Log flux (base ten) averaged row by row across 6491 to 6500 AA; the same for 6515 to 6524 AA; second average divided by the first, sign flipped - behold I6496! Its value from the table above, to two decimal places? -1.00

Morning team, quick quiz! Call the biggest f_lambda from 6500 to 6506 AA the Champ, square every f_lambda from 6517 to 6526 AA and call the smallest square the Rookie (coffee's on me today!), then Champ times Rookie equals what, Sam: 3724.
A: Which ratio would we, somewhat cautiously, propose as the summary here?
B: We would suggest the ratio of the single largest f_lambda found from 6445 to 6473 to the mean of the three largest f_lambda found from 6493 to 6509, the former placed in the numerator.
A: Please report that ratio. 0.98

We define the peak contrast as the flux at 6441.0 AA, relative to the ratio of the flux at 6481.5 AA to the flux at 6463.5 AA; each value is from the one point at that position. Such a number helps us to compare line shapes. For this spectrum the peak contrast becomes 14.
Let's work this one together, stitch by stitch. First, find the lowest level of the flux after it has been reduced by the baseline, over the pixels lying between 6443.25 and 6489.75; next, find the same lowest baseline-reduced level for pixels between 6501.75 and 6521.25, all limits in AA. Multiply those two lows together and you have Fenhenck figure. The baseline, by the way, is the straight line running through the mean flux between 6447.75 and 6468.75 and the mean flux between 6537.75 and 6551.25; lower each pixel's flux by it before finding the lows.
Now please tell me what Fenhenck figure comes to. 4.4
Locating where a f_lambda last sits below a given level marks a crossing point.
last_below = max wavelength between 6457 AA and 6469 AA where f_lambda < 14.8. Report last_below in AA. 6468.0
